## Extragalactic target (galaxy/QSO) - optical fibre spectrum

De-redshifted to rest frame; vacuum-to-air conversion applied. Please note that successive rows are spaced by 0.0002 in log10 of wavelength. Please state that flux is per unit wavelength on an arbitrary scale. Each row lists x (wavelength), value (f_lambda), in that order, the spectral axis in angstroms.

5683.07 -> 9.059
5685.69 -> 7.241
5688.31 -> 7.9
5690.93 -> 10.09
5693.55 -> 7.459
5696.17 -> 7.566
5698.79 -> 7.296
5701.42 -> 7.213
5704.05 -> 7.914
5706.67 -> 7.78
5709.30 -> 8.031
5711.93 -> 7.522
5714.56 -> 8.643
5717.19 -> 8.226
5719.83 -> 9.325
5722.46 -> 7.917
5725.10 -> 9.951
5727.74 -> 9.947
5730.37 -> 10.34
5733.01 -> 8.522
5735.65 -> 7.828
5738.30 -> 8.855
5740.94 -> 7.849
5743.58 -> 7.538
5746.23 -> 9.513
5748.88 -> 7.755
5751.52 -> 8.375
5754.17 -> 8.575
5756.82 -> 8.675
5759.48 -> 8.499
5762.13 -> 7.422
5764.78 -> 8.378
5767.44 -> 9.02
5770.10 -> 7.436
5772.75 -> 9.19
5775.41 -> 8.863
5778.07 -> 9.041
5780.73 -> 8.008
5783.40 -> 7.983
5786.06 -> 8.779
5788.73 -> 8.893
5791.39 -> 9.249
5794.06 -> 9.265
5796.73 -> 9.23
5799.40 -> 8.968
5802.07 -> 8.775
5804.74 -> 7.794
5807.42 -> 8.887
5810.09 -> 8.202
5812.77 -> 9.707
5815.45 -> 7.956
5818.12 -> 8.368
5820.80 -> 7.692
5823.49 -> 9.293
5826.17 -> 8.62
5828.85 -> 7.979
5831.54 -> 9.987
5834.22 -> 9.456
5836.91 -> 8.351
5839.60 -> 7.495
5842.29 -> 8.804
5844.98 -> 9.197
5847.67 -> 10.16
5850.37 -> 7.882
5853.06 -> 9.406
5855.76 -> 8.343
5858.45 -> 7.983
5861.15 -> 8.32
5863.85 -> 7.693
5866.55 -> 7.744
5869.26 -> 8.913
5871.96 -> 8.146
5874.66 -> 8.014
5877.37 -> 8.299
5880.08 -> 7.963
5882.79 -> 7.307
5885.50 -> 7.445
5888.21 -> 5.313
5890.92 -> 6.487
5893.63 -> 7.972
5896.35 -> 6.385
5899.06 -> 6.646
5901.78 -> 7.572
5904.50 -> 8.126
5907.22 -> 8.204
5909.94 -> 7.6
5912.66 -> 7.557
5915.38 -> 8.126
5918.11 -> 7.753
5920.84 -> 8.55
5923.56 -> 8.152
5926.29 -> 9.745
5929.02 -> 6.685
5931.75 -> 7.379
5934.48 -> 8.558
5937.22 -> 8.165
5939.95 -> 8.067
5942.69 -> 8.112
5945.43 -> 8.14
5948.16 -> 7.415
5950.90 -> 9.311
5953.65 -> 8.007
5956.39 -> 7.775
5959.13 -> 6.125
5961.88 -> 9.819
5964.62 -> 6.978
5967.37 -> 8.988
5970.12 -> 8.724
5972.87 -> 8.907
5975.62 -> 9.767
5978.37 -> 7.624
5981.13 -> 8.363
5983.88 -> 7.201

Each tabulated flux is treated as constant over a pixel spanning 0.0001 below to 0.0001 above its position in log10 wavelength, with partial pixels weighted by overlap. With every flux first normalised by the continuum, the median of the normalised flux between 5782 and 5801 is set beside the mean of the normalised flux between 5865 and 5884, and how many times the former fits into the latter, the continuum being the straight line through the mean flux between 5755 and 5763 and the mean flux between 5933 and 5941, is 0.90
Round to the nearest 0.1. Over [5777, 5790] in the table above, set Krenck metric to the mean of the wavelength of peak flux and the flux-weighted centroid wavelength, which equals 5780.7 angstroms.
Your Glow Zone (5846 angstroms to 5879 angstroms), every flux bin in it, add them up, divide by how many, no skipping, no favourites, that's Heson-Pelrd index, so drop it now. 8.41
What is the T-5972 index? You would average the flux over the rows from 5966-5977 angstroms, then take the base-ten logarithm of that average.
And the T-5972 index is 0.959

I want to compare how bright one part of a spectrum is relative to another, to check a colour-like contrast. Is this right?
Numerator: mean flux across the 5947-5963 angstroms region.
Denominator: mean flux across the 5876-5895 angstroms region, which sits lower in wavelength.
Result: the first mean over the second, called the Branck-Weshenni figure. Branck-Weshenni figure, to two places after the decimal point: 1.11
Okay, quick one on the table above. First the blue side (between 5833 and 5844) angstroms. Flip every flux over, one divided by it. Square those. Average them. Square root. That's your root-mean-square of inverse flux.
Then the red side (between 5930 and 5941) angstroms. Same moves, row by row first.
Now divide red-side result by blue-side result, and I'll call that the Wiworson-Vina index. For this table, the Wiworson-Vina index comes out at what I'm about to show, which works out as 1.05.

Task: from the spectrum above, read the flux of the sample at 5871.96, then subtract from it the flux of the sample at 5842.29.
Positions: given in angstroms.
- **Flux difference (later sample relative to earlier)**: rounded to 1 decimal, -0.7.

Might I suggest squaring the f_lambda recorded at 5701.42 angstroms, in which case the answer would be 52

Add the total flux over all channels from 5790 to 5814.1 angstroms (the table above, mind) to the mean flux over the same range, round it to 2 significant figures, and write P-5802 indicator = 89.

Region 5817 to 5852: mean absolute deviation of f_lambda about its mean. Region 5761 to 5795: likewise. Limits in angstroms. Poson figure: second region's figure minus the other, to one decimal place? -0.1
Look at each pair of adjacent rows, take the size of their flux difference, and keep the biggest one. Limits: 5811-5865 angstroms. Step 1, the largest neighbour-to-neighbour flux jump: 2.3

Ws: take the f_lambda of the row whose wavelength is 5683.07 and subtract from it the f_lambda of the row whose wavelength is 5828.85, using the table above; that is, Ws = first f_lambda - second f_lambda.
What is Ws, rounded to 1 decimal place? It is 1.1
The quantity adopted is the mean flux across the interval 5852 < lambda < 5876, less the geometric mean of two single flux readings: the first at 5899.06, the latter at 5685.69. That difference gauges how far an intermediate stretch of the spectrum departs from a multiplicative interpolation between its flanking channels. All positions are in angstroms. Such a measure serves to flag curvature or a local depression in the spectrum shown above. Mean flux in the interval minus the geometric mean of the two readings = 1.3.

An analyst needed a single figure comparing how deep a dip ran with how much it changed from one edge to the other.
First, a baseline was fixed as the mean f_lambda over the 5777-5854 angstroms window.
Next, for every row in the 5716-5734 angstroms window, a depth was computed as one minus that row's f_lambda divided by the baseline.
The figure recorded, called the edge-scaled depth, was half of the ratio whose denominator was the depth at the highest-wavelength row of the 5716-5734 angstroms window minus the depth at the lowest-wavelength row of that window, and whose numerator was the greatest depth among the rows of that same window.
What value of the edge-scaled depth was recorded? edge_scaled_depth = -1.4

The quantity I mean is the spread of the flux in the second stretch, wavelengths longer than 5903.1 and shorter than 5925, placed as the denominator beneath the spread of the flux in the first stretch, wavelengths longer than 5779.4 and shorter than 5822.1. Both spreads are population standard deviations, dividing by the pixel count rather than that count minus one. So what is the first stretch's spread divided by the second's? 1.87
